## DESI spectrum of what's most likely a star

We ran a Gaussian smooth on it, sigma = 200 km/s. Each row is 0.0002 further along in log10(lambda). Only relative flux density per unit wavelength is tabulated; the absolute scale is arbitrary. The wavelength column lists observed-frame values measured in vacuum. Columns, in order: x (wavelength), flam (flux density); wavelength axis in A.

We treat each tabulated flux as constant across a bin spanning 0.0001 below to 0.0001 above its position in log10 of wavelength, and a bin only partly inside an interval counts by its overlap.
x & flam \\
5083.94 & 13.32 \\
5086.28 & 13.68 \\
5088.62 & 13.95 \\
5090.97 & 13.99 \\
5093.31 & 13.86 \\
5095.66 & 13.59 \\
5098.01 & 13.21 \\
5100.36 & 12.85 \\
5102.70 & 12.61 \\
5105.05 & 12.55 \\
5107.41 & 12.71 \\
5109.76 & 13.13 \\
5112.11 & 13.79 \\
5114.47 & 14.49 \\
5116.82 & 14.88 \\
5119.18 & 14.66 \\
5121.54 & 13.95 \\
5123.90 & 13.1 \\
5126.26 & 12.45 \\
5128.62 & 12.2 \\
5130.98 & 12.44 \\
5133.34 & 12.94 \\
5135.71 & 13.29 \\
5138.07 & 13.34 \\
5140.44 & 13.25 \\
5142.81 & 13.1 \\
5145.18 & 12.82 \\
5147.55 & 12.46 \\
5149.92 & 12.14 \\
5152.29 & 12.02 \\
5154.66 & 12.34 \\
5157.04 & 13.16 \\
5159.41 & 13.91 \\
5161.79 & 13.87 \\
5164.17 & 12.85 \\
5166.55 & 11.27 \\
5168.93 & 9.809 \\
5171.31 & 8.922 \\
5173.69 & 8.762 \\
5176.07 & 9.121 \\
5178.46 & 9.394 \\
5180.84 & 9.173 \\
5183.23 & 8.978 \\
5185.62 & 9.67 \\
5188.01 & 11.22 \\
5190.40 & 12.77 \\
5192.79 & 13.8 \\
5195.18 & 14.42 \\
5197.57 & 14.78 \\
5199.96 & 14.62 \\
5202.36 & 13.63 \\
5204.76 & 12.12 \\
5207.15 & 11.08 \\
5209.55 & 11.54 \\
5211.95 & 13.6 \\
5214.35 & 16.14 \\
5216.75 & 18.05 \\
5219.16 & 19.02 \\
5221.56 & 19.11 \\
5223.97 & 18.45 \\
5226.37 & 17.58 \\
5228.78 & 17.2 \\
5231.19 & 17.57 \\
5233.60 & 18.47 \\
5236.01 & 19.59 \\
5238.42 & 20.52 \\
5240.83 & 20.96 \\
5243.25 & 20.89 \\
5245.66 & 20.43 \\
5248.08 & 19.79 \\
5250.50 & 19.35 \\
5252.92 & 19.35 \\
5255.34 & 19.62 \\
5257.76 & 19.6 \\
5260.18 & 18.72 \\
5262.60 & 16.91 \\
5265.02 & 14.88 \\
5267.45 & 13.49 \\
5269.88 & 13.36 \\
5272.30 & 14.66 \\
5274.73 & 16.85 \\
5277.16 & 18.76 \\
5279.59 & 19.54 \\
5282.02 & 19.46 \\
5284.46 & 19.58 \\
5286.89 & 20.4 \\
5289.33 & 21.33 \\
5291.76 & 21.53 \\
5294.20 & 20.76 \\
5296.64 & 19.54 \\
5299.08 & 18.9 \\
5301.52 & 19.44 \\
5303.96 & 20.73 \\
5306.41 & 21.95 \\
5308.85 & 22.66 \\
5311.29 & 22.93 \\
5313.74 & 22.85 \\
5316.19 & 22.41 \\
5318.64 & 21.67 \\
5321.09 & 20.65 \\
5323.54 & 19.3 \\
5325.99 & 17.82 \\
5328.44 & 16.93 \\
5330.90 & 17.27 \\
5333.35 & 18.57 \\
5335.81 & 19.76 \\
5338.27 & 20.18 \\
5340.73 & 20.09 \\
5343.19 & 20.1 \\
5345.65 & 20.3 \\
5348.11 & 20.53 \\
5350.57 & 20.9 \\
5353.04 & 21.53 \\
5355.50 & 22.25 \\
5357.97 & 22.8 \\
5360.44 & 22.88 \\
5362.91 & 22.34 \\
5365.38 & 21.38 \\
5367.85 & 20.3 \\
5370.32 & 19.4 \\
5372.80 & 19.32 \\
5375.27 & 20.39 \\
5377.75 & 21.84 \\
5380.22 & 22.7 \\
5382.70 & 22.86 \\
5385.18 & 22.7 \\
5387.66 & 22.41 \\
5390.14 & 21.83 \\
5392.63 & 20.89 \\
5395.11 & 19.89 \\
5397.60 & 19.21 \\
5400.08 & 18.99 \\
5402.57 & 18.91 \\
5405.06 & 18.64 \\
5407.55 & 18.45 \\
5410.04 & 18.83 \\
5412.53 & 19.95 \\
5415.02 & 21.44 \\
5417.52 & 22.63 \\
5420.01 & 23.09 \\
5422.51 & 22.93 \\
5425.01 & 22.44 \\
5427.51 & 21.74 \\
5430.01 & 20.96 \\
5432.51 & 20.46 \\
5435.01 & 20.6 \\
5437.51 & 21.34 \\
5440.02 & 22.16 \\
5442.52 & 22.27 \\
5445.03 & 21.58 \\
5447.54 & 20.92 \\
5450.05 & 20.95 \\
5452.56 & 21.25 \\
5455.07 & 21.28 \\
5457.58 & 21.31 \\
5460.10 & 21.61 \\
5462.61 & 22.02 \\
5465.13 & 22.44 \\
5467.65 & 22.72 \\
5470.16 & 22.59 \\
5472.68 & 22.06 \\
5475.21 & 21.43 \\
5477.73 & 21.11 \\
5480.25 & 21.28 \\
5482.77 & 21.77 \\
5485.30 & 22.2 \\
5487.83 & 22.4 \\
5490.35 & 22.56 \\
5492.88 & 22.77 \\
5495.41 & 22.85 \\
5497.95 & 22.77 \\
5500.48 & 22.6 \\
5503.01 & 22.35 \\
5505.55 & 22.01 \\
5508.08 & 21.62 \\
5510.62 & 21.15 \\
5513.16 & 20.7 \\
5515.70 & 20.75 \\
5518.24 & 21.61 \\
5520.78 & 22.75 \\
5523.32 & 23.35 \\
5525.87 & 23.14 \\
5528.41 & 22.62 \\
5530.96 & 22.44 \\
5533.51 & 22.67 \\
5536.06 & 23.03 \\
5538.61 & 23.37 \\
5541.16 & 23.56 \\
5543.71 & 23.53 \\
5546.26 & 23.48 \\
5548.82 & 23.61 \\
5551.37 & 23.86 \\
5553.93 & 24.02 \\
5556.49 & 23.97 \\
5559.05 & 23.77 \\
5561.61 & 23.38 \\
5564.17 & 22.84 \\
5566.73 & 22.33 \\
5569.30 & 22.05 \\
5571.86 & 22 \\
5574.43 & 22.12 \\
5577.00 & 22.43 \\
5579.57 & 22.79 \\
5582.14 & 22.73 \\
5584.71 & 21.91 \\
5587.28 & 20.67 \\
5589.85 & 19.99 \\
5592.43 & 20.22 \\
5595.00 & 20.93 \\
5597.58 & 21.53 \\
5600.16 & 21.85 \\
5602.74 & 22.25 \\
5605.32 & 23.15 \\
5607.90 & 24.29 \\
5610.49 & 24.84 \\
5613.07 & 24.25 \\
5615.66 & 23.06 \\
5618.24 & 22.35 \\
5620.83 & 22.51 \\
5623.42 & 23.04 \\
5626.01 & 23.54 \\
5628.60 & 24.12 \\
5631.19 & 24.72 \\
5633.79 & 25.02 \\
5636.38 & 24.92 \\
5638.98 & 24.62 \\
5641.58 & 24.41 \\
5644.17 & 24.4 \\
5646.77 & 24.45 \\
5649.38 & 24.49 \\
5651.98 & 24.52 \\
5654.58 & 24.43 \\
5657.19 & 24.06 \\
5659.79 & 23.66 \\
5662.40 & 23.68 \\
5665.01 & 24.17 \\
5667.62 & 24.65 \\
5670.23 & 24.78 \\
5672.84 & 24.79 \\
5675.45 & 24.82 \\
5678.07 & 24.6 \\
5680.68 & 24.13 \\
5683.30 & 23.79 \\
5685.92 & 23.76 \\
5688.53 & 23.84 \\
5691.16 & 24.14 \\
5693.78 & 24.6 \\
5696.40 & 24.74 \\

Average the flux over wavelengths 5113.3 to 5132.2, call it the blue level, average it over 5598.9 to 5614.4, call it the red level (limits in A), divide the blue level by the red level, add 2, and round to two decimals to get 2.58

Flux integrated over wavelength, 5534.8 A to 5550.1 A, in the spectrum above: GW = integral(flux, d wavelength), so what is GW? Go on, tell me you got 359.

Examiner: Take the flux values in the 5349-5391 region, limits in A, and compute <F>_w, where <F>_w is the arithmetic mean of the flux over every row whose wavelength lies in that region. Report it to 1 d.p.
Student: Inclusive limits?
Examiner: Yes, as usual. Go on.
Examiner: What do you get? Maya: 21.6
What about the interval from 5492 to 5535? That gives 22.2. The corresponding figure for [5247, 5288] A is 17.9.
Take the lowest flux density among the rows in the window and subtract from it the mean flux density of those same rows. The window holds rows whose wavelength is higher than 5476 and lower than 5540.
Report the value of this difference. -1.5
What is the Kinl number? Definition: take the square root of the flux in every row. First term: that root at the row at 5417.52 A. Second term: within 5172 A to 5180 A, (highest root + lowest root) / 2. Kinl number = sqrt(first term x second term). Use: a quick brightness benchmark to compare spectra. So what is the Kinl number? 3.8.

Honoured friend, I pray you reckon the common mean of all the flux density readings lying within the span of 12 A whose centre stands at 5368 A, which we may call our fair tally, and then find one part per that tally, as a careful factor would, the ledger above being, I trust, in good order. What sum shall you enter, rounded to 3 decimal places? 0.049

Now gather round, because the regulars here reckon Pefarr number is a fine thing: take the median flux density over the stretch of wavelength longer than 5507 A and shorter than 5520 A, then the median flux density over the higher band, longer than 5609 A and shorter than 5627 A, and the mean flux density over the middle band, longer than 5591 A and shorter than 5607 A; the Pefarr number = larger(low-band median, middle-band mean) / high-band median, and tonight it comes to 0.94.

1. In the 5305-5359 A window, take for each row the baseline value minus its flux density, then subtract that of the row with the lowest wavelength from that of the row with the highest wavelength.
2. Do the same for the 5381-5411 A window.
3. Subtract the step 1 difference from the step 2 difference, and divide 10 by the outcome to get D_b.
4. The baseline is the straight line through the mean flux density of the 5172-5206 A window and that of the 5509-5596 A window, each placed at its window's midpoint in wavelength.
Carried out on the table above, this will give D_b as 2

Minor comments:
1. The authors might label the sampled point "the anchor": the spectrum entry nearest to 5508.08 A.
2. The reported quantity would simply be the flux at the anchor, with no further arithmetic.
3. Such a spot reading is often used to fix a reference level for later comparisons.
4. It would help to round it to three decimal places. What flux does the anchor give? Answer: 21.620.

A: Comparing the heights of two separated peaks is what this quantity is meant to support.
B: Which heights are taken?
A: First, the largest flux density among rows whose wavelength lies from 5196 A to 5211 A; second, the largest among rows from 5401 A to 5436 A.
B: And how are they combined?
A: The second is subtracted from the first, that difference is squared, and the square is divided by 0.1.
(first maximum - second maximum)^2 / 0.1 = 691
